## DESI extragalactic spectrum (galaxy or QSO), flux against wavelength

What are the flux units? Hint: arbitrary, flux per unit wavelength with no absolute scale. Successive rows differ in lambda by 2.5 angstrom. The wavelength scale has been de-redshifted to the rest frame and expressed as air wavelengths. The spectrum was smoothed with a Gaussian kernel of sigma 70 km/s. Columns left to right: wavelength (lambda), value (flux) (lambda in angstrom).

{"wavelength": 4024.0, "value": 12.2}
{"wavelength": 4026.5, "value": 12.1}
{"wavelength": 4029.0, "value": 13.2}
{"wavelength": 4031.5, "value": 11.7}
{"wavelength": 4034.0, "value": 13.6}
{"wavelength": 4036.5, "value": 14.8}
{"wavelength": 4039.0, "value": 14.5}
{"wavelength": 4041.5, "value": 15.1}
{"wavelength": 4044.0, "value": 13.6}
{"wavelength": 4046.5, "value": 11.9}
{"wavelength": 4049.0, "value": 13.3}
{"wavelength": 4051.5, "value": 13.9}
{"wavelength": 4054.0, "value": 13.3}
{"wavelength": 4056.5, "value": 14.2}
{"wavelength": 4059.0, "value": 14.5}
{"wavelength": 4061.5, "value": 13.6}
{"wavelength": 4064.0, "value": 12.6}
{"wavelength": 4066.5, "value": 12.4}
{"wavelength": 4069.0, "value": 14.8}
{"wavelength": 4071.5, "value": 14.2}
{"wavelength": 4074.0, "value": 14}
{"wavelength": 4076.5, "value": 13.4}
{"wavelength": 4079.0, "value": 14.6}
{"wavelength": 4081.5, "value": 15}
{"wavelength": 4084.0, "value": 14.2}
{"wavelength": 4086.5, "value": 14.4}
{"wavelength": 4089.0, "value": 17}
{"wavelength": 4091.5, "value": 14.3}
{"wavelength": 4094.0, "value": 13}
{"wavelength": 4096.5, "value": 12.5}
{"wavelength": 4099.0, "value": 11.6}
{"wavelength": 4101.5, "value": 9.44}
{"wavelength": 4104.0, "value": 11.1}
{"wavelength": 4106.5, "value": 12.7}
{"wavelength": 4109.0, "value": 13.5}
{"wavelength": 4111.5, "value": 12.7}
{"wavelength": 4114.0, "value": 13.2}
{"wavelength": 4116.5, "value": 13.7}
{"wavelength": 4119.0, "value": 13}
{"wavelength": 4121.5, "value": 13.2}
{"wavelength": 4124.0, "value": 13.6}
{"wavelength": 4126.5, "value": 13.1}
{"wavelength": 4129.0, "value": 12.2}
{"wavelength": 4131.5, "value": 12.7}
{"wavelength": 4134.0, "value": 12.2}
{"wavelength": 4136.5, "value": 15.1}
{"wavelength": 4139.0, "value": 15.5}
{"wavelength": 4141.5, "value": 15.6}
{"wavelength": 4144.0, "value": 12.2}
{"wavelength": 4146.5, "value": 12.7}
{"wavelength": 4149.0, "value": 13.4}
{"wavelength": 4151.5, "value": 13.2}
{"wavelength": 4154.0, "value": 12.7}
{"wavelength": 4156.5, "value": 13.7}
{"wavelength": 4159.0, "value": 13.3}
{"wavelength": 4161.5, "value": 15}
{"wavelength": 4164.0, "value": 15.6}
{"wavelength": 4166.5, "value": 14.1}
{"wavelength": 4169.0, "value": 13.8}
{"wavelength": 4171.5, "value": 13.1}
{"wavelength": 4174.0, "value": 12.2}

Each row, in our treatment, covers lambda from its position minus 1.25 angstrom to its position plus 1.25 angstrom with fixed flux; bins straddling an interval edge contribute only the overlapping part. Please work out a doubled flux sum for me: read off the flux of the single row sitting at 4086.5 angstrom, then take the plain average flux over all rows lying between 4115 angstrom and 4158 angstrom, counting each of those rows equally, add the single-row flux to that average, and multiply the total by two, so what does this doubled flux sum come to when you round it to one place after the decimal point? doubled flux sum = 55.6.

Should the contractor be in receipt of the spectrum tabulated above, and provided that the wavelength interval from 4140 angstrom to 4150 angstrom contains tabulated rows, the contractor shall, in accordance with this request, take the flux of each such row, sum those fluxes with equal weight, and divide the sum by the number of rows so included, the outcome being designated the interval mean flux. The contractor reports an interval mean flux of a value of 13.5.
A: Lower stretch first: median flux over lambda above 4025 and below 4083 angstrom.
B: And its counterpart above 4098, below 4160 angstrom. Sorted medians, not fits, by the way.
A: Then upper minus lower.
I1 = -0.50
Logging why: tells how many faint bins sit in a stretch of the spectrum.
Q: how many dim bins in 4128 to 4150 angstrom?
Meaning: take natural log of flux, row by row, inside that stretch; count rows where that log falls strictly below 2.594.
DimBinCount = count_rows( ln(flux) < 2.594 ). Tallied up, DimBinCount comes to 5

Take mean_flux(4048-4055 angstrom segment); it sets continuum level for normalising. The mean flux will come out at 13.5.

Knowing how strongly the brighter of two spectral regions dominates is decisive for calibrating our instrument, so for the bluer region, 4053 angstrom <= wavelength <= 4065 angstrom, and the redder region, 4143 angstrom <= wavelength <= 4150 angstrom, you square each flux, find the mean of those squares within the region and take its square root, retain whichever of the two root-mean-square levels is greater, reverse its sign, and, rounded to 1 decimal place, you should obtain -13.7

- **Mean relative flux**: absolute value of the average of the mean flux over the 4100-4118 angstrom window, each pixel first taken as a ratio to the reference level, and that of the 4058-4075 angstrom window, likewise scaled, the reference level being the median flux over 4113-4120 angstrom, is 0.987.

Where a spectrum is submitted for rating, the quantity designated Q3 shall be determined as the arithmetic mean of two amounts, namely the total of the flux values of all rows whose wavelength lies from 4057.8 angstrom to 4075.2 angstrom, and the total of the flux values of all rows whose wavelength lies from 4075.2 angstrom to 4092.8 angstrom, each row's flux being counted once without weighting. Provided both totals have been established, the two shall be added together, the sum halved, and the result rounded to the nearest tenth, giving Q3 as 99.5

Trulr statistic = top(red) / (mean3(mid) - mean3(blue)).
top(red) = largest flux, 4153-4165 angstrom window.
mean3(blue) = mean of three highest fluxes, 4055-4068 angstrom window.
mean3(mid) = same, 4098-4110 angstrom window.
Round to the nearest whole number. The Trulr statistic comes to -10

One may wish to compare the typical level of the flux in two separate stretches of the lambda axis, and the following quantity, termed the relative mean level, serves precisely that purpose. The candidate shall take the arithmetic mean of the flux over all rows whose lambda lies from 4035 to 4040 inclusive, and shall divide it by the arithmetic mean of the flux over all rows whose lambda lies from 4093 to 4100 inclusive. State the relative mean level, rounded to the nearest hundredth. 1.18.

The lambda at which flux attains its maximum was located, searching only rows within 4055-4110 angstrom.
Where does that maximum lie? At 4089.0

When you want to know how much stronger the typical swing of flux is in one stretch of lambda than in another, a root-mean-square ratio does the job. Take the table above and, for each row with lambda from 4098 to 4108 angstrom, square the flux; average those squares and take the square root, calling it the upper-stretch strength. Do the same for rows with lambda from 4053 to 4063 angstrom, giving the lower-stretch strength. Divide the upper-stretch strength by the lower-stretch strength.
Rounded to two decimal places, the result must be 0.81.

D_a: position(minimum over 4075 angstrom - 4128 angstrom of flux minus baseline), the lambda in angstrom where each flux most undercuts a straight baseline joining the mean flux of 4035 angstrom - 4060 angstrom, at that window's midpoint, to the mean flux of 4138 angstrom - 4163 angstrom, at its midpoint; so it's 4101.5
